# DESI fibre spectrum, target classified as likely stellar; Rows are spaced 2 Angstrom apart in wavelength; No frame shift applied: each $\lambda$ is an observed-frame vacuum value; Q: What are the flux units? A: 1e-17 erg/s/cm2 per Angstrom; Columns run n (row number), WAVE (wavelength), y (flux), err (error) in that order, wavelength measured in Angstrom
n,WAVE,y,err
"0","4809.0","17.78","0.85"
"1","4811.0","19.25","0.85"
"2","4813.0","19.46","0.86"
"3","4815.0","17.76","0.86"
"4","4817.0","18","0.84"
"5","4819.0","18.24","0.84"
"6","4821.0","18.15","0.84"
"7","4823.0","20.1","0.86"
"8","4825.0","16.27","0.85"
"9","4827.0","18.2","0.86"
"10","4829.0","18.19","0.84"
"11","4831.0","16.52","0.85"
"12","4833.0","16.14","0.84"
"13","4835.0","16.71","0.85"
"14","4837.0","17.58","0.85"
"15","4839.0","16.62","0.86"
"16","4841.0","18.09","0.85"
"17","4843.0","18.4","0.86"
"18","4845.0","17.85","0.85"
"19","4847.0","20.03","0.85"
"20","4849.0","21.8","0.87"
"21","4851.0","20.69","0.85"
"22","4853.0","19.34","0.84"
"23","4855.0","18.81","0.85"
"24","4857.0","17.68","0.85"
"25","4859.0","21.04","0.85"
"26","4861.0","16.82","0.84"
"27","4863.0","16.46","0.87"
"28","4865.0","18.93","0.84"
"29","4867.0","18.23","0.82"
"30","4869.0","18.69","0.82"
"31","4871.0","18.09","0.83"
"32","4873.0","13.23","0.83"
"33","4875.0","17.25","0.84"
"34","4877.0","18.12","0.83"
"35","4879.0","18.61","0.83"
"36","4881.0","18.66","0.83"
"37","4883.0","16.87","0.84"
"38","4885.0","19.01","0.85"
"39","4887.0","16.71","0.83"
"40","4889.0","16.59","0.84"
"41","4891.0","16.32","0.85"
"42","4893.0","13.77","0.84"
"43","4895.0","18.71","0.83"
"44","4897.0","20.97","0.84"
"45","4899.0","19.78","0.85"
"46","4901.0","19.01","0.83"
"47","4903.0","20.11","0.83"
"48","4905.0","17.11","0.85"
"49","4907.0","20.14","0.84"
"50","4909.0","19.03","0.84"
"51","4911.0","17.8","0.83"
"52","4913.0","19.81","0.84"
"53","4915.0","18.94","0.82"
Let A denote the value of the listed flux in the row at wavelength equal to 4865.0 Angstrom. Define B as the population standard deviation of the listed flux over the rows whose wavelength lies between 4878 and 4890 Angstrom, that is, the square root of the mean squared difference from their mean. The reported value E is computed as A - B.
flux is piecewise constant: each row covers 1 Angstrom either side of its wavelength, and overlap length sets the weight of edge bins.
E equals 17.9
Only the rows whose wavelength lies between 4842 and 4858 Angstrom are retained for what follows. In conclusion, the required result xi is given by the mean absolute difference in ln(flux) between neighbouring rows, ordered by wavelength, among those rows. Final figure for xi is 0.06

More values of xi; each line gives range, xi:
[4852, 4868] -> 0.10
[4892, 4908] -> 0.13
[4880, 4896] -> 0.12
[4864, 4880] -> 0.11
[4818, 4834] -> 0.08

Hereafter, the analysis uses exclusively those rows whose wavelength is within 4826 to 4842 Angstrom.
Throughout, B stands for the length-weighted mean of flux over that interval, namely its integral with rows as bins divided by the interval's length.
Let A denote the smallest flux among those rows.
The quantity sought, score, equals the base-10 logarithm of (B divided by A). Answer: 0.029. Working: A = 16.14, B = 17.3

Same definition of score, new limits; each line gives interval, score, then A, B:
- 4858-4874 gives 0.126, 13.23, 17.7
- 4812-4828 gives 0.050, 16.27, 18.3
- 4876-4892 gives 0.033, 16.32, 17.6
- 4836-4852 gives 0.055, 16.62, 18.9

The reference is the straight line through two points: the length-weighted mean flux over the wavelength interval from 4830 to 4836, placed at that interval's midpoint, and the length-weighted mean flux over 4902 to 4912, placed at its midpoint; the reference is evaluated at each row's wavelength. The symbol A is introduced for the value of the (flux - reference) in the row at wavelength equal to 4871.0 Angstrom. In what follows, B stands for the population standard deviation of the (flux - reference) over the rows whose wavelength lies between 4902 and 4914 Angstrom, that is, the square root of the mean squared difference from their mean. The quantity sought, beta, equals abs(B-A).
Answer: 0.8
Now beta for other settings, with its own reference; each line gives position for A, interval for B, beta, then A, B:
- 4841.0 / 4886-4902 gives 0.7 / 1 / 2.07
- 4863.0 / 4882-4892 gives 2.0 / -1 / 1.02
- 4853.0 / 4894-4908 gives 1.0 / 2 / 1.20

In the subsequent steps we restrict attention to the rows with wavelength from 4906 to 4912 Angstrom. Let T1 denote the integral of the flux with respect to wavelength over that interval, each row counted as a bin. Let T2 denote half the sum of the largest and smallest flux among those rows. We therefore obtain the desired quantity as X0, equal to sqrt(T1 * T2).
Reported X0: 46.5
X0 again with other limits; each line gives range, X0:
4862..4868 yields 43.6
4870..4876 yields 39.0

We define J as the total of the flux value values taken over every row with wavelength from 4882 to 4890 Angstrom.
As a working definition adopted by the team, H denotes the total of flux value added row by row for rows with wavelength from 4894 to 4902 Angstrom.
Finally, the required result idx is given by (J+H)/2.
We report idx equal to 73.8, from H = 78.5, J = 69.2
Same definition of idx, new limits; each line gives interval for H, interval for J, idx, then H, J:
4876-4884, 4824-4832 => 70.7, 72.3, 69.2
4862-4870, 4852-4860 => 74.6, 72.3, 76.9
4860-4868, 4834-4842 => 69.7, 70.4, 69.0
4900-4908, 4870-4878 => 71.5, 76.4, 66.7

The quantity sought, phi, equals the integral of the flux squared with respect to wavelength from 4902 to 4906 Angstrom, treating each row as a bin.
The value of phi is 1394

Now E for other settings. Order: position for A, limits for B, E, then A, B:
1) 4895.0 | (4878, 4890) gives 17.7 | 18.71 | 1.0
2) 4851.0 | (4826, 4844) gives 19.9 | 20.69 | 0.8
